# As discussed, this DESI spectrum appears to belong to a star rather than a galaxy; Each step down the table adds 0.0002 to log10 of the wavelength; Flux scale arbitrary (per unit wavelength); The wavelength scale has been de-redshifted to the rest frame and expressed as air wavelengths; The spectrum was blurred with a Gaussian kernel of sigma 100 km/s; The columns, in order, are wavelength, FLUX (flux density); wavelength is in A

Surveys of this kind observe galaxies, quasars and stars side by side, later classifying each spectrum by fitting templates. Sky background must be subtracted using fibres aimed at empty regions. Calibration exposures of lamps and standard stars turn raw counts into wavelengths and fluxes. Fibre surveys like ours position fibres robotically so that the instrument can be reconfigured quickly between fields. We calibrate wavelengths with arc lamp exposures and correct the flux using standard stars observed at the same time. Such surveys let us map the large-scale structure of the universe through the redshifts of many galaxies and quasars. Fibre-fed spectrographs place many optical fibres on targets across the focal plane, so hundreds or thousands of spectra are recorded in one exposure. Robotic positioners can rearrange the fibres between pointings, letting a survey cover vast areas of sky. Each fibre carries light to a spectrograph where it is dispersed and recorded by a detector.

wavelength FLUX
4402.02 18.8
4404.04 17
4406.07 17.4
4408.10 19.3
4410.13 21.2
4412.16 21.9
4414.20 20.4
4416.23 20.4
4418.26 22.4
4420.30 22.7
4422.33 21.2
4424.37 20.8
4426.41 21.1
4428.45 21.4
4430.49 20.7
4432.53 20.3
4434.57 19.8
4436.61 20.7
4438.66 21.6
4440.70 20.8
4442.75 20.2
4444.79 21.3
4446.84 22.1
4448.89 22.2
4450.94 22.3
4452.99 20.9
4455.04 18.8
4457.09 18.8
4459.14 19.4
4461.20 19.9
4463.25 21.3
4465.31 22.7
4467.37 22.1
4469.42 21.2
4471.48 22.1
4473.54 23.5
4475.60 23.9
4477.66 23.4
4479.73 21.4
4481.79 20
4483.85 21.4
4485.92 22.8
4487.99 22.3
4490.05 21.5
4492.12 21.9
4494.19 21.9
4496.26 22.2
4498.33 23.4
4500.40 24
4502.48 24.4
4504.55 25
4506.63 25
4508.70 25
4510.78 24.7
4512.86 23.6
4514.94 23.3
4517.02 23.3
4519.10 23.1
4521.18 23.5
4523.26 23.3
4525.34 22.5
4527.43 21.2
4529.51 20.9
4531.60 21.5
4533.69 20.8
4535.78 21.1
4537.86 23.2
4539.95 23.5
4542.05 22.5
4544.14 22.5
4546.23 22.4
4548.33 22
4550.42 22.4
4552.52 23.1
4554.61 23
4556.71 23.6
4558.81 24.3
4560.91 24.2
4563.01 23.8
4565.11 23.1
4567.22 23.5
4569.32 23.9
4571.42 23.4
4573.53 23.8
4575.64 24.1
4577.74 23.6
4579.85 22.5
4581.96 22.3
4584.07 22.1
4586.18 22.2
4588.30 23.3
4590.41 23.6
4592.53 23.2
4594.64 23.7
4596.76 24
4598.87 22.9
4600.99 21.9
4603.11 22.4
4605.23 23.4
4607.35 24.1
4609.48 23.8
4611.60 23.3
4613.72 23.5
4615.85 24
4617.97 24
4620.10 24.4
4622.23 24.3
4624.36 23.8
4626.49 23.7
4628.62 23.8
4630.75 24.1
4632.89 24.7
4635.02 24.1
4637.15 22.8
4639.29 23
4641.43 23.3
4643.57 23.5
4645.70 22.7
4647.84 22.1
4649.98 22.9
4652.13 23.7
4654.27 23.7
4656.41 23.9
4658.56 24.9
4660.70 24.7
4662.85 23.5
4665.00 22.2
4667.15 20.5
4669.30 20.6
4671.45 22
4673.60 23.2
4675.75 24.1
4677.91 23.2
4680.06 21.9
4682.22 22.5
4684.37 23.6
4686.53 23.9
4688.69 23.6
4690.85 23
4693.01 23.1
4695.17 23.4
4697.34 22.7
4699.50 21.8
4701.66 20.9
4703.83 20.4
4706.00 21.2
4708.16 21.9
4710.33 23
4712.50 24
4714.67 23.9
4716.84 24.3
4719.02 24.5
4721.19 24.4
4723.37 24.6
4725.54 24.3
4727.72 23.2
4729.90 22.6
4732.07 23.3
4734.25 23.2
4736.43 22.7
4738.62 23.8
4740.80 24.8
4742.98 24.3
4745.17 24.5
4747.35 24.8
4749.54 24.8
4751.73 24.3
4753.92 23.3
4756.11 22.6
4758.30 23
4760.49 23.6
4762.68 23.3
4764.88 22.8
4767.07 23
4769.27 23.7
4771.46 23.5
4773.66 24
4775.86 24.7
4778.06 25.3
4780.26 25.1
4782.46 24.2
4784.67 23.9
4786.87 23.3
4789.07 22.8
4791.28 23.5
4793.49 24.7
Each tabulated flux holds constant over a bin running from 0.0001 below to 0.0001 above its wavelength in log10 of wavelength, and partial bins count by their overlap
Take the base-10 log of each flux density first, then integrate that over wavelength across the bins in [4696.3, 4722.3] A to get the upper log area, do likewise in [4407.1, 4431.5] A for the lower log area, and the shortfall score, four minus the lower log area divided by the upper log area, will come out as 3.08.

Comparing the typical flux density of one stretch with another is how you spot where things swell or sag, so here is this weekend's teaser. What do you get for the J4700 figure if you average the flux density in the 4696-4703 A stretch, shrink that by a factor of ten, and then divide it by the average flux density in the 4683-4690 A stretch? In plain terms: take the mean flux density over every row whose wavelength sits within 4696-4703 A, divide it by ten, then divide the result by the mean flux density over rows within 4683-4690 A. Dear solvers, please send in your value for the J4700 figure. 0.092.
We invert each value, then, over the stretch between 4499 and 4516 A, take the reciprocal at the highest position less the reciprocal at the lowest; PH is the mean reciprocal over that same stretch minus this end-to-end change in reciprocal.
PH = 0.0398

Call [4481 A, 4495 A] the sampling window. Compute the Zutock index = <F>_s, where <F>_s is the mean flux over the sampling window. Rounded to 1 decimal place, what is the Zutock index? 21.7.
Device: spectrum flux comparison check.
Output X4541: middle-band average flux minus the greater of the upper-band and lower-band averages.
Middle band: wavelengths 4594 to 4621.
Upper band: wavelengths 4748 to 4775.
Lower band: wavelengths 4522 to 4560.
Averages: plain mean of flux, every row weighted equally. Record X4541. 0.0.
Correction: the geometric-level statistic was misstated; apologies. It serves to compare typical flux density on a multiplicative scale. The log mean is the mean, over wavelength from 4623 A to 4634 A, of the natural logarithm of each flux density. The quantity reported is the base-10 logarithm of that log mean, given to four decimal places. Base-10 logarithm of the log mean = 0.5023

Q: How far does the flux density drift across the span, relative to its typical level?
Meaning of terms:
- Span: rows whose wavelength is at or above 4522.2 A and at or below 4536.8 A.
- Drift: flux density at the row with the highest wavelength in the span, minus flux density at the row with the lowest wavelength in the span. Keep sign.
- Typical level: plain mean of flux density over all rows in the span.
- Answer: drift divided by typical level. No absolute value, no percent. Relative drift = -0.10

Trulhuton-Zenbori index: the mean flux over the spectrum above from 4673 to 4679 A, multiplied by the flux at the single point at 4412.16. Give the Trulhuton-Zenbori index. 515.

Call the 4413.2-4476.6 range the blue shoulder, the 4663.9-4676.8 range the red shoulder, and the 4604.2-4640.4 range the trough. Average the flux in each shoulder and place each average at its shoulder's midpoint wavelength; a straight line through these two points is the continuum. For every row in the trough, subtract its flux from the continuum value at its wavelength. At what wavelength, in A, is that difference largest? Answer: 4637.15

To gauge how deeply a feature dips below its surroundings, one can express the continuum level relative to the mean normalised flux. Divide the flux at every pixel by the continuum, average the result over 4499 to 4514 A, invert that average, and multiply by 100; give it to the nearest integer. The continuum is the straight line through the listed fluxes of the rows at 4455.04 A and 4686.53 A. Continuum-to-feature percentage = 81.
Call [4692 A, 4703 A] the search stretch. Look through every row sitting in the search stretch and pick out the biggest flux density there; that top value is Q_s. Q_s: 23.4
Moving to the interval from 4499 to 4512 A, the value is 25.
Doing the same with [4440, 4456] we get 22.3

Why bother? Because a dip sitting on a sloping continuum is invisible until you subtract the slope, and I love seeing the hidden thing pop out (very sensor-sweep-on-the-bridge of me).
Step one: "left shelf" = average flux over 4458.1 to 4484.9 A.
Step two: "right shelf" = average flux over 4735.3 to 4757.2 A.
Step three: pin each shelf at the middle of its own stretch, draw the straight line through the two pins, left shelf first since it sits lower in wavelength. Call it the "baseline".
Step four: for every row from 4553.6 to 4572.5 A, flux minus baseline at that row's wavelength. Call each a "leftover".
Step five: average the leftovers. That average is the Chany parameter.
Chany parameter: 1.2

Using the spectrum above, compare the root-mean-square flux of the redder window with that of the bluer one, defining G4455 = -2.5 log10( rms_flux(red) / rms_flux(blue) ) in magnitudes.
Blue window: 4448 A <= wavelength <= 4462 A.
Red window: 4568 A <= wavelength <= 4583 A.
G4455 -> -0.15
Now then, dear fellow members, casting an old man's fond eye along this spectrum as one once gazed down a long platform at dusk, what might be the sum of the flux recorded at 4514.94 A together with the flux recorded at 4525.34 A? 45.8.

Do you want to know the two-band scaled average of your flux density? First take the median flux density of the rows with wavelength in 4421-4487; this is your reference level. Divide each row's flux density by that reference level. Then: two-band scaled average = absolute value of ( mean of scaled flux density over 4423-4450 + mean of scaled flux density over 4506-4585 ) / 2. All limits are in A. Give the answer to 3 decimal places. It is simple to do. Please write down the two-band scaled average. 1.036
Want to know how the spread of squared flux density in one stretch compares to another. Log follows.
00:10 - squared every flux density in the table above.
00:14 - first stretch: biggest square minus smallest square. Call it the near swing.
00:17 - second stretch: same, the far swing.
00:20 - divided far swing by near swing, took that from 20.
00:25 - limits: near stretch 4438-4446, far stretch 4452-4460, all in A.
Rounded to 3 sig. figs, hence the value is 18.6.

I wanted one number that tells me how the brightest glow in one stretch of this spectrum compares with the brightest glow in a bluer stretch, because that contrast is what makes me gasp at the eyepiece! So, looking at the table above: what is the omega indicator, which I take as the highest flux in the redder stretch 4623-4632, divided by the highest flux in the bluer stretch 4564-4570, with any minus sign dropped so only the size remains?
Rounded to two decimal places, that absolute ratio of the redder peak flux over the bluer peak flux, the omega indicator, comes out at 1.01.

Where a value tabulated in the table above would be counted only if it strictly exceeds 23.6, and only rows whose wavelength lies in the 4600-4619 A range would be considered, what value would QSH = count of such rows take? 4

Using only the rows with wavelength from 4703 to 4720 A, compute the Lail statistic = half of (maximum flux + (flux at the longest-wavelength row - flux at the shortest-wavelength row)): 14.3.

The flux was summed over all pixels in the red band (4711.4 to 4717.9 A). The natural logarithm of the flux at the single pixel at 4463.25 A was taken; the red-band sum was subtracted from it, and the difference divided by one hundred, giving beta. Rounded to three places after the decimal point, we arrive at -0.691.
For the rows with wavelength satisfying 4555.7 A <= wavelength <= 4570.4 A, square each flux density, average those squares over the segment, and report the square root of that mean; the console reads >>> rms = 23.8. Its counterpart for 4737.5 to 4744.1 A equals 24.3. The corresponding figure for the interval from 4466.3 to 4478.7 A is 22.7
